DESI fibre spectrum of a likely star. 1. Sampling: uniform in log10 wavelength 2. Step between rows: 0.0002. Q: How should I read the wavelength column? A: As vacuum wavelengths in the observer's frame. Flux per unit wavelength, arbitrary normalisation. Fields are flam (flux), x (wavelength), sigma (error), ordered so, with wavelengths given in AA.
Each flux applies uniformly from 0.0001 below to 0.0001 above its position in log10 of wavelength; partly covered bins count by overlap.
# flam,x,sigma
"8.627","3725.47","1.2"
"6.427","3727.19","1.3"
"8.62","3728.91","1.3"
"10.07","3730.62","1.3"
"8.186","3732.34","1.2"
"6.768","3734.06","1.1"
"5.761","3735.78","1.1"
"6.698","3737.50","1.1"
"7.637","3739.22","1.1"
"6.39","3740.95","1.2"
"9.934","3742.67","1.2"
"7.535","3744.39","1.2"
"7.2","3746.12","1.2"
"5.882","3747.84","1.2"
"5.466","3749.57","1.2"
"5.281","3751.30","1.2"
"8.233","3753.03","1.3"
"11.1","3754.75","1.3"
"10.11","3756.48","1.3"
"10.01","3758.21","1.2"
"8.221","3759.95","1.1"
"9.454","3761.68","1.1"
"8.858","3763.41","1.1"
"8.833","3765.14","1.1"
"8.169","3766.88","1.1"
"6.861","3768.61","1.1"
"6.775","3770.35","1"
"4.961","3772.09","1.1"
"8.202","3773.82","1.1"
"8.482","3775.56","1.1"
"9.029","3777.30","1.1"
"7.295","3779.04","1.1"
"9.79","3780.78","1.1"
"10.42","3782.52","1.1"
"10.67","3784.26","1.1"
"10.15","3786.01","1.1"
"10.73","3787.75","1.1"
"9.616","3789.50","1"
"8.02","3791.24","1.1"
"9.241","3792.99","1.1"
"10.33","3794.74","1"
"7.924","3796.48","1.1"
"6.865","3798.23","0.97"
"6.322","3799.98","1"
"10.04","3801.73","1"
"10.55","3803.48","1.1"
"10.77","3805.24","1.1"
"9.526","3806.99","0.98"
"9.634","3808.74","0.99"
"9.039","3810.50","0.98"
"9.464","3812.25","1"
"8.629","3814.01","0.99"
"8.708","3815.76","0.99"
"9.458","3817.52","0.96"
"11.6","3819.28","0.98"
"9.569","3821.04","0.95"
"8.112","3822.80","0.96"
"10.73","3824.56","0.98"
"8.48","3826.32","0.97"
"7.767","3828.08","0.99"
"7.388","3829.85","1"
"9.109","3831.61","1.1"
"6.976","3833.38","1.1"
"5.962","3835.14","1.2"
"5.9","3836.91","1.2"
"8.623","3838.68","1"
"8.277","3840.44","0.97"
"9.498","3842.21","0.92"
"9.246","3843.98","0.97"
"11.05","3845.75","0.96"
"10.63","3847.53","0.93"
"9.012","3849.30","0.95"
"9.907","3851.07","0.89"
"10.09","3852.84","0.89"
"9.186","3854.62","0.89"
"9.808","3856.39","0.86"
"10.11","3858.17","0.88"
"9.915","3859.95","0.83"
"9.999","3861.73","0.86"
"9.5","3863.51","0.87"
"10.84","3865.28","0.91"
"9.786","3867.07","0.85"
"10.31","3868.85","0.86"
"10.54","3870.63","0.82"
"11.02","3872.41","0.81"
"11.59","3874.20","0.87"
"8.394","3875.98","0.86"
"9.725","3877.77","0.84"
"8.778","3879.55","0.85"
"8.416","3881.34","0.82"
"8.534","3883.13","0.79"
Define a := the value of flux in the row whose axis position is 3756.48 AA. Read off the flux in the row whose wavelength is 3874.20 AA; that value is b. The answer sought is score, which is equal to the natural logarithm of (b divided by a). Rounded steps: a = 10.11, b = 11.59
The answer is 0.14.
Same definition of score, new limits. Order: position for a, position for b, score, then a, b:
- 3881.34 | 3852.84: 0.18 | 8.416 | 10.09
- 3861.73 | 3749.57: -0.60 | 9.999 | 5.466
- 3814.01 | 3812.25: 0.09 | 8.629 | 9.464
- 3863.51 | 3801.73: 0.06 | 9.5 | 10.04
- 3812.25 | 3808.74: 0.02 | 9.464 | 9.634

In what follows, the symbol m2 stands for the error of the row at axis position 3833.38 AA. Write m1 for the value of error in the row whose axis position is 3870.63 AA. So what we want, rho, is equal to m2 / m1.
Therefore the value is 1.3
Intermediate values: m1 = 0.82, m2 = 1.10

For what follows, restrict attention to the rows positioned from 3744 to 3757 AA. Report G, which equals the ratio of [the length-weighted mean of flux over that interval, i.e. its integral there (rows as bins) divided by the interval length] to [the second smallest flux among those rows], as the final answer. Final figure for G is 1.38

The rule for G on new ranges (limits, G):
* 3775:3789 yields 1.13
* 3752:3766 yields 1.13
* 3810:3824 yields 1.09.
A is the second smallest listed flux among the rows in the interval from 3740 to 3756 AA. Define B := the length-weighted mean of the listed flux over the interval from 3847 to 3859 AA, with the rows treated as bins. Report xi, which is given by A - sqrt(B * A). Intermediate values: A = 5.466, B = 9.8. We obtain -1.9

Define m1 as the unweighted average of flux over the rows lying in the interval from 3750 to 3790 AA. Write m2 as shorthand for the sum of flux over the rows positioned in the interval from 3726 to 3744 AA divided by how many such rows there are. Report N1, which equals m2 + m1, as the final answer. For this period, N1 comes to 16.4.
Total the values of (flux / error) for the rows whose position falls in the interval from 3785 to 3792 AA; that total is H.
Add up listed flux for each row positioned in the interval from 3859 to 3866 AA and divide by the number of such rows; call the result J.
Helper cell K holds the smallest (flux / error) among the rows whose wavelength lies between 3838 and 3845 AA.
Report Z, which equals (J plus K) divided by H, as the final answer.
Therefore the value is 0.52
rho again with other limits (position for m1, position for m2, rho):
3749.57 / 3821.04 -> 0.8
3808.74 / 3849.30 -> 1.0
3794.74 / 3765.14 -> 1.1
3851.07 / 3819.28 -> 1.1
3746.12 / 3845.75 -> 0.8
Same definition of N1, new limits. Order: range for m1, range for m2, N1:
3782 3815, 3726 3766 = 17.3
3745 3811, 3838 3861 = 18.3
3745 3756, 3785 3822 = 16.5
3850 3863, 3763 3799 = 18.5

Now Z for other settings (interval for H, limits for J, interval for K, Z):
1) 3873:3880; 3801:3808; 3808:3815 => 0.42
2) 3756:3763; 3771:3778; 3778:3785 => 0.44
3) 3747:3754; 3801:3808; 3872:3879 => 0.99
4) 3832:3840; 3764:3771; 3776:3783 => 0.58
